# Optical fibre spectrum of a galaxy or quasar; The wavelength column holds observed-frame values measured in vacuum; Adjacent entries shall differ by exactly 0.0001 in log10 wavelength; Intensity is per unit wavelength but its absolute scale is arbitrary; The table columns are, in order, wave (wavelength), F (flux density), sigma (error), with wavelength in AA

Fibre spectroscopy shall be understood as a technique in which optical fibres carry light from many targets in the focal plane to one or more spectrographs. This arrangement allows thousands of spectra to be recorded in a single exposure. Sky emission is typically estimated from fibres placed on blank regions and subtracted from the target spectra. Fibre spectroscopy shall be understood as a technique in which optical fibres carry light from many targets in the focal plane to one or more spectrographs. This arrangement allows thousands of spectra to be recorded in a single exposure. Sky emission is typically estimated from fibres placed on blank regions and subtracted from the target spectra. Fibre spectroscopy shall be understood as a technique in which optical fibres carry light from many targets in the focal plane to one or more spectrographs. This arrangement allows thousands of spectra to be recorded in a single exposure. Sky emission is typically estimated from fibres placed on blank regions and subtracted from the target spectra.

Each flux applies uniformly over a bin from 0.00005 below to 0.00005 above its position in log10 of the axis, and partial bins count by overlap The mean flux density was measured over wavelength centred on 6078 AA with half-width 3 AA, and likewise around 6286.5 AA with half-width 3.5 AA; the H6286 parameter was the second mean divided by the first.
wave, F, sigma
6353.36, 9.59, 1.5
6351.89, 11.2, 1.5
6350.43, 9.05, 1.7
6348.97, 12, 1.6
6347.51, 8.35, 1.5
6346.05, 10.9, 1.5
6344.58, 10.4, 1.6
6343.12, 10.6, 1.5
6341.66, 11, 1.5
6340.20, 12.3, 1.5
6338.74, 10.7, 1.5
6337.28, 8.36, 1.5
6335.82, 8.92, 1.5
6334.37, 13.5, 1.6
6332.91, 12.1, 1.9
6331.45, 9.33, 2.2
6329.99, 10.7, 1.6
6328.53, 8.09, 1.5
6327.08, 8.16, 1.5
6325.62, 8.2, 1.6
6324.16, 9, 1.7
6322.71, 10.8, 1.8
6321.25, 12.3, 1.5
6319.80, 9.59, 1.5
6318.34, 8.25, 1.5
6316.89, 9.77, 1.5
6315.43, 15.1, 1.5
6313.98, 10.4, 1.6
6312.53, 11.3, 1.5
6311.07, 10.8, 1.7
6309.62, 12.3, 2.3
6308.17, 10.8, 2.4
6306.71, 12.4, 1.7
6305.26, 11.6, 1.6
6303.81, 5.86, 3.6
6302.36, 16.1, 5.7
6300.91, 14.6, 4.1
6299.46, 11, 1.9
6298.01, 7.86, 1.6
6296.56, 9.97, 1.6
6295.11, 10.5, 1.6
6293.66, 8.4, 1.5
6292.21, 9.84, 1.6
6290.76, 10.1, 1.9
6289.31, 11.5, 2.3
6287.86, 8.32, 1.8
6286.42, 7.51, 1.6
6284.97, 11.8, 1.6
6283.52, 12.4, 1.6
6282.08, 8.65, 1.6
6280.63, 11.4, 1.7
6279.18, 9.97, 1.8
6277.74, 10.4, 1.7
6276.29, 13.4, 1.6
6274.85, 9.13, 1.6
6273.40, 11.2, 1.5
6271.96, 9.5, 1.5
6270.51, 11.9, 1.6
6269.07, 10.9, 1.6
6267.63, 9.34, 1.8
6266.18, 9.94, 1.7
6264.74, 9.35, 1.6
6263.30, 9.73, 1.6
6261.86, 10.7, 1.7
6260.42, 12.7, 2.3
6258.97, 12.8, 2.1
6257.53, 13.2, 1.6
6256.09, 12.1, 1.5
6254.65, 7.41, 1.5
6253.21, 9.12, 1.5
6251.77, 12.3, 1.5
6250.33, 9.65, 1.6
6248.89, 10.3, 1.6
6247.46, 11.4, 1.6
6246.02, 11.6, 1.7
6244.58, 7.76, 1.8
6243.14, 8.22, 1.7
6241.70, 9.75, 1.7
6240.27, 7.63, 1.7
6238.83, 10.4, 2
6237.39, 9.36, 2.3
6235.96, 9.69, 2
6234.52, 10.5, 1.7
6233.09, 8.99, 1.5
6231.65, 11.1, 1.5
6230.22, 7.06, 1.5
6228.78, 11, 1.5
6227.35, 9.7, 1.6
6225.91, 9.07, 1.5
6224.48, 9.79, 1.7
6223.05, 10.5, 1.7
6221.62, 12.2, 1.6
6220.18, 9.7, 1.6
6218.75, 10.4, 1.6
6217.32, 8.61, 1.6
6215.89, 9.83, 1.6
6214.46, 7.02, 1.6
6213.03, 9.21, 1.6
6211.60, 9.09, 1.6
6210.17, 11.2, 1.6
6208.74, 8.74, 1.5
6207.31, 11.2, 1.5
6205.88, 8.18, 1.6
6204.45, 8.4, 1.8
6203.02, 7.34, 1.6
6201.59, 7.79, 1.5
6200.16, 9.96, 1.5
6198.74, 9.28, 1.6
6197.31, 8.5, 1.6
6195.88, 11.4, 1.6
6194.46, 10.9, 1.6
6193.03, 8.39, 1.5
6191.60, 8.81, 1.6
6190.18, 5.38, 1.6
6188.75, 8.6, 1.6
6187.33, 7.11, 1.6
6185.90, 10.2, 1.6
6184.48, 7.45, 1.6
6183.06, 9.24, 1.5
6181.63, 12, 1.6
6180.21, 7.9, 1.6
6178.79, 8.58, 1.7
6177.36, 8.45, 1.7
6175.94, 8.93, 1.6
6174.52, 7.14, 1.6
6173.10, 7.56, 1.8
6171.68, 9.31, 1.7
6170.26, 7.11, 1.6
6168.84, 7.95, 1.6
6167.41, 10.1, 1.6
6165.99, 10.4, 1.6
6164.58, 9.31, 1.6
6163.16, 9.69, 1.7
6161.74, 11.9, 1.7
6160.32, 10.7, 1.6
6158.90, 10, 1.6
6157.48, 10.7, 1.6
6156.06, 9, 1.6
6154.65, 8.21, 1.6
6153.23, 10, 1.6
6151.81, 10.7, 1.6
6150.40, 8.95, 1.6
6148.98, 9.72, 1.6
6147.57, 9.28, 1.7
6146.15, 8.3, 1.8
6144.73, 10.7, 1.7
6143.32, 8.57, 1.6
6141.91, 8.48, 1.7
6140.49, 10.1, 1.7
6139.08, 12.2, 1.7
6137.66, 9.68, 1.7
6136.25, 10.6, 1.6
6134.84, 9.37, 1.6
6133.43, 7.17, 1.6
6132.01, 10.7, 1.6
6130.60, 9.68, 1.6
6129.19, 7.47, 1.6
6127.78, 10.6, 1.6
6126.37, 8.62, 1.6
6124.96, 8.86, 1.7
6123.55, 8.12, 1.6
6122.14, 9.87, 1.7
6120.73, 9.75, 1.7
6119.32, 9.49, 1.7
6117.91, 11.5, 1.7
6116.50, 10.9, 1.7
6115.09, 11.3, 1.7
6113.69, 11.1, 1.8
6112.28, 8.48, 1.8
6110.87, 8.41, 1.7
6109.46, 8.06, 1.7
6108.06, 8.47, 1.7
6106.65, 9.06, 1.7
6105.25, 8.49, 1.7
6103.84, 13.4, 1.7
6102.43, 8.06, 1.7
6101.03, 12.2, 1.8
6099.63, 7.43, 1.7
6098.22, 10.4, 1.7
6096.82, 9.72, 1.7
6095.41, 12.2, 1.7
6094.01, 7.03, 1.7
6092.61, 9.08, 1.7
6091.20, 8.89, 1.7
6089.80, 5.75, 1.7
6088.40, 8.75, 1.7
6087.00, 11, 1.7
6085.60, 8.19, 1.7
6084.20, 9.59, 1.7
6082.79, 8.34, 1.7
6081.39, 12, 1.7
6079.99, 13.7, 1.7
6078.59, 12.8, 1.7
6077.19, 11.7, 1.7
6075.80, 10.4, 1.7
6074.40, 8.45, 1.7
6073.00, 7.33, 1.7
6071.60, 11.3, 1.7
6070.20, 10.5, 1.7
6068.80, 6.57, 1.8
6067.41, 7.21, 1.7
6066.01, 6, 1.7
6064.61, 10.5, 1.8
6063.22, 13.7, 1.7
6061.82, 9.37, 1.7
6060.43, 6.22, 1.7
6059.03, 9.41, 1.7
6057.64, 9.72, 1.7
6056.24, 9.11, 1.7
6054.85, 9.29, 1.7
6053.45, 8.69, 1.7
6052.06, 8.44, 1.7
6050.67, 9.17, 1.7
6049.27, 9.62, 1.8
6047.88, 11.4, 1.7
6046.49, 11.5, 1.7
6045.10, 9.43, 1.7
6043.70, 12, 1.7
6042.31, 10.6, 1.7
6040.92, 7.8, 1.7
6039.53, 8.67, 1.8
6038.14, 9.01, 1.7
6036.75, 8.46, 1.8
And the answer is 0.85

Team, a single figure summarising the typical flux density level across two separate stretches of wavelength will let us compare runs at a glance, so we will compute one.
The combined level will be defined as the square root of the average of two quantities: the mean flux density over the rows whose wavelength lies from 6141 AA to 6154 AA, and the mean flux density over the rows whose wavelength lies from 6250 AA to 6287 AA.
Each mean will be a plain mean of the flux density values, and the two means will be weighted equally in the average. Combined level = 3.17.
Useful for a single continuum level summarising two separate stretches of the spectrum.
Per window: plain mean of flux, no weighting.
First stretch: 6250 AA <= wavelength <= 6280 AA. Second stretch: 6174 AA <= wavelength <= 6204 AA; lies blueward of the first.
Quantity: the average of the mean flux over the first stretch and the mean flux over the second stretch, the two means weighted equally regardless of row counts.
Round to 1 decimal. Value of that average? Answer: 9.7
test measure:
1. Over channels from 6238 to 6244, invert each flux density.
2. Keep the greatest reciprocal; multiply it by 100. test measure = 13.1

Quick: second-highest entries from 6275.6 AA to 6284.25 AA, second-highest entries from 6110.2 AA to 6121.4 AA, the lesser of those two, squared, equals 128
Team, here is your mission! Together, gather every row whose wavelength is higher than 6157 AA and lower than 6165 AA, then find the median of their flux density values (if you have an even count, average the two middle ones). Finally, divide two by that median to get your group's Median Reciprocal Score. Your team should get 0.193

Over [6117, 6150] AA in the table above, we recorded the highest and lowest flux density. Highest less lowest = 5.0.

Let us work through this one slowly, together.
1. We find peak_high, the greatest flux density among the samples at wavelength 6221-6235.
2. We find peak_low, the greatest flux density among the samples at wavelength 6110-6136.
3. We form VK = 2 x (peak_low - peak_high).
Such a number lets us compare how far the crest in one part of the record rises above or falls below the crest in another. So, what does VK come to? -1.4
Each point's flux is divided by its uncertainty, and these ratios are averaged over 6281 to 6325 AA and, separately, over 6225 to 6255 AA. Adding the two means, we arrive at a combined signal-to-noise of 11.7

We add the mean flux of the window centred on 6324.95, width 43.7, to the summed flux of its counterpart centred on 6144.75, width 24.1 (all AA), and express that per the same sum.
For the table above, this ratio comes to 1.06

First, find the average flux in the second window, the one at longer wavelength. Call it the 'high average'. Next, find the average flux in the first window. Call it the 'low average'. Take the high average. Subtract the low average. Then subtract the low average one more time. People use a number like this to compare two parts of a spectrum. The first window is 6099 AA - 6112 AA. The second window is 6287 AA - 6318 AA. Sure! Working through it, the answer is -7.7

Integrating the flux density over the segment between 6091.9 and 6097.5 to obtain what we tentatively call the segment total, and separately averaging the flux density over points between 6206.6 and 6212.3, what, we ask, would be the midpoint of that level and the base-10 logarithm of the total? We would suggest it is 5.89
